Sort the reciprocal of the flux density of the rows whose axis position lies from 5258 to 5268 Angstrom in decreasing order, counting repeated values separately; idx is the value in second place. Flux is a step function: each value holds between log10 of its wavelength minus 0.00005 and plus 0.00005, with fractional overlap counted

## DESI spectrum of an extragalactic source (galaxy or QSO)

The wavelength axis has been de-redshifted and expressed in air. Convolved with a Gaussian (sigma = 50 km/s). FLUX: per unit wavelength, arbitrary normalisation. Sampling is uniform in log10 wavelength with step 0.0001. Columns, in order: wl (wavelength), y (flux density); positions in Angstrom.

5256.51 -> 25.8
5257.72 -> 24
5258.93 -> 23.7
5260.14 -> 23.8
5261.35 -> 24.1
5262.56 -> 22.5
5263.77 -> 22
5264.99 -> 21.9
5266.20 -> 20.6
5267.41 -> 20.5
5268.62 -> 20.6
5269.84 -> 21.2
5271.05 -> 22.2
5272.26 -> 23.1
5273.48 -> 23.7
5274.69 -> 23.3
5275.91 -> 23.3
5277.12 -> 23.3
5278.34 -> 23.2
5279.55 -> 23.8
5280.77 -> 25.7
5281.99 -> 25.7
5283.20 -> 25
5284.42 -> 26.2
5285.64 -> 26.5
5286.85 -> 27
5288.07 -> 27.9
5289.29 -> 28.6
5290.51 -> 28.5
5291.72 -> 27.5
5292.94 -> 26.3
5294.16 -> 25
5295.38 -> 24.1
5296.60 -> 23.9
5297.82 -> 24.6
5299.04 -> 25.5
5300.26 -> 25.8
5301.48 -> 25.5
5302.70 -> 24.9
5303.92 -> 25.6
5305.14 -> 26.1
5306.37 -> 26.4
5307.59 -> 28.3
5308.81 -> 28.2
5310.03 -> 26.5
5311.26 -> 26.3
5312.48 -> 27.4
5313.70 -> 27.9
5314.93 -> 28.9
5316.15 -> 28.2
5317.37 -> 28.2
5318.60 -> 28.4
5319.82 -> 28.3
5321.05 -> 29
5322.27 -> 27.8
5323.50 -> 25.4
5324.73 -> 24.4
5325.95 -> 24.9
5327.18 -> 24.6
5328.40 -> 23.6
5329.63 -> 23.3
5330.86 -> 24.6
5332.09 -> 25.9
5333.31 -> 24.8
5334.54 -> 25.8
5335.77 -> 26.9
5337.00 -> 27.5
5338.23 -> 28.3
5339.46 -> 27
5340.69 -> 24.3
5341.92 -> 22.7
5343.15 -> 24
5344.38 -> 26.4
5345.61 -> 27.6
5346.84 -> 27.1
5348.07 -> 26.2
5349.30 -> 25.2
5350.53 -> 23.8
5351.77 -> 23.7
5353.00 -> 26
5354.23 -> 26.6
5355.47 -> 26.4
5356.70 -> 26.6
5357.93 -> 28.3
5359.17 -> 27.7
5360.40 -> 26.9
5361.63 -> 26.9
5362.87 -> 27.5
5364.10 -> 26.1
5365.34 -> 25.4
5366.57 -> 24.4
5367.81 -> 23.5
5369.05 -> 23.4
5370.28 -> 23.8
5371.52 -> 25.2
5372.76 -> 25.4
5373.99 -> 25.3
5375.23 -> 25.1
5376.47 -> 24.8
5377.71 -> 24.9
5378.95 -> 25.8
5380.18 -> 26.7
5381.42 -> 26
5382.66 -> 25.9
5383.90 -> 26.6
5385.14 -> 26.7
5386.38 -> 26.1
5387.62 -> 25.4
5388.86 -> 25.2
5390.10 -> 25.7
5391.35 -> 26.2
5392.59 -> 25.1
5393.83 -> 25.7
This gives 0.0485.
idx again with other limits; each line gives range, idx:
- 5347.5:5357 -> 0.0420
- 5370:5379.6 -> 0.0403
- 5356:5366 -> 0.0383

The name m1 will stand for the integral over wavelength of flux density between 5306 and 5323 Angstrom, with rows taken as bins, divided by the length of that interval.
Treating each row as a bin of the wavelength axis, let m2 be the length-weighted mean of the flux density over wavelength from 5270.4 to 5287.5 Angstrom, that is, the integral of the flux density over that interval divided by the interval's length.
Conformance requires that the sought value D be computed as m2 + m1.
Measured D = 52.3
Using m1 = 27.9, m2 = 24.4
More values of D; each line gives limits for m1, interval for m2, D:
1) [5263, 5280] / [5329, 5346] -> 47.9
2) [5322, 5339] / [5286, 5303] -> 51.6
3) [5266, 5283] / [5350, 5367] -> 49.2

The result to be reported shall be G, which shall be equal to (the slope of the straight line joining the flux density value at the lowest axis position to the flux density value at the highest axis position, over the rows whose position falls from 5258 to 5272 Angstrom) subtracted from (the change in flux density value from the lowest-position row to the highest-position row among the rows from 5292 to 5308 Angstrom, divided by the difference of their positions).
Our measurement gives 0.26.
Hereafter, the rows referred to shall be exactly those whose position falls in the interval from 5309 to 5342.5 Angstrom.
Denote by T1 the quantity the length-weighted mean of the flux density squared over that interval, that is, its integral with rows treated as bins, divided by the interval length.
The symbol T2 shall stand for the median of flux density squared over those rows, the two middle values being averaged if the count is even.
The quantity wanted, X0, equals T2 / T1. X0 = 1.006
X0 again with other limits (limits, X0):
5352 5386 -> 1.011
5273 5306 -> 1.001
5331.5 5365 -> 1.016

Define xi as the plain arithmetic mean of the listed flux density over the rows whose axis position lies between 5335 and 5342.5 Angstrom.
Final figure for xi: 26.1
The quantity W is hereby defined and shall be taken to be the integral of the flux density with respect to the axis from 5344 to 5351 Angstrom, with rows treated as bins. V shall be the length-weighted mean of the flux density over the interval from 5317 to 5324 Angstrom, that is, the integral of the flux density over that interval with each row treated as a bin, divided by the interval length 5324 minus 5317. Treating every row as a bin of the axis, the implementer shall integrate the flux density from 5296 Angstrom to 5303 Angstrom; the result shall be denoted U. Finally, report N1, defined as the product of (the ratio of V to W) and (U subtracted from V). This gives -22.5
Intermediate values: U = 175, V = 27.9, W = 183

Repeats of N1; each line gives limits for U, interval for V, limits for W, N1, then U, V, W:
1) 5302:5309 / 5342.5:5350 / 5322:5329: -23.7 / 185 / 26.1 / 175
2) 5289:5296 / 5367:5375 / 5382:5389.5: -20.3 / 186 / 24.5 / 195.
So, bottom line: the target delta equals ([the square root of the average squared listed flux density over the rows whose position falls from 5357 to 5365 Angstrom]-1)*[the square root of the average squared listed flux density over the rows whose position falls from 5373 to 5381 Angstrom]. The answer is 668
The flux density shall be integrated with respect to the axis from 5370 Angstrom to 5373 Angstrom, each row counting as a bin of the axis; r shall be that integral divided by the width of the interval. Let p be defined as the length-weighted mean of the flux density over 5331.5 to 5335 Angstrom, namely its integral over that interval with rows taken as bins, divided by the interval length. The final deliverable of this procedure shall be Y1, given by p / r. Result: 1.03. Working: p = 25.5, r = 24.8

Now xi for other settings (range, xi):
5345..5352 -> 25.6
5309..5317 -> 27.5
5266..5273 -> 21.4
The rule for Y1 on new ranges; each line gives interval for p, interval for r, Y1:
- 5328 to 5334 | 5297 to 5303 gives 0.97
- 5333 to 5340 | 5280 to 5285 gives 1.05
